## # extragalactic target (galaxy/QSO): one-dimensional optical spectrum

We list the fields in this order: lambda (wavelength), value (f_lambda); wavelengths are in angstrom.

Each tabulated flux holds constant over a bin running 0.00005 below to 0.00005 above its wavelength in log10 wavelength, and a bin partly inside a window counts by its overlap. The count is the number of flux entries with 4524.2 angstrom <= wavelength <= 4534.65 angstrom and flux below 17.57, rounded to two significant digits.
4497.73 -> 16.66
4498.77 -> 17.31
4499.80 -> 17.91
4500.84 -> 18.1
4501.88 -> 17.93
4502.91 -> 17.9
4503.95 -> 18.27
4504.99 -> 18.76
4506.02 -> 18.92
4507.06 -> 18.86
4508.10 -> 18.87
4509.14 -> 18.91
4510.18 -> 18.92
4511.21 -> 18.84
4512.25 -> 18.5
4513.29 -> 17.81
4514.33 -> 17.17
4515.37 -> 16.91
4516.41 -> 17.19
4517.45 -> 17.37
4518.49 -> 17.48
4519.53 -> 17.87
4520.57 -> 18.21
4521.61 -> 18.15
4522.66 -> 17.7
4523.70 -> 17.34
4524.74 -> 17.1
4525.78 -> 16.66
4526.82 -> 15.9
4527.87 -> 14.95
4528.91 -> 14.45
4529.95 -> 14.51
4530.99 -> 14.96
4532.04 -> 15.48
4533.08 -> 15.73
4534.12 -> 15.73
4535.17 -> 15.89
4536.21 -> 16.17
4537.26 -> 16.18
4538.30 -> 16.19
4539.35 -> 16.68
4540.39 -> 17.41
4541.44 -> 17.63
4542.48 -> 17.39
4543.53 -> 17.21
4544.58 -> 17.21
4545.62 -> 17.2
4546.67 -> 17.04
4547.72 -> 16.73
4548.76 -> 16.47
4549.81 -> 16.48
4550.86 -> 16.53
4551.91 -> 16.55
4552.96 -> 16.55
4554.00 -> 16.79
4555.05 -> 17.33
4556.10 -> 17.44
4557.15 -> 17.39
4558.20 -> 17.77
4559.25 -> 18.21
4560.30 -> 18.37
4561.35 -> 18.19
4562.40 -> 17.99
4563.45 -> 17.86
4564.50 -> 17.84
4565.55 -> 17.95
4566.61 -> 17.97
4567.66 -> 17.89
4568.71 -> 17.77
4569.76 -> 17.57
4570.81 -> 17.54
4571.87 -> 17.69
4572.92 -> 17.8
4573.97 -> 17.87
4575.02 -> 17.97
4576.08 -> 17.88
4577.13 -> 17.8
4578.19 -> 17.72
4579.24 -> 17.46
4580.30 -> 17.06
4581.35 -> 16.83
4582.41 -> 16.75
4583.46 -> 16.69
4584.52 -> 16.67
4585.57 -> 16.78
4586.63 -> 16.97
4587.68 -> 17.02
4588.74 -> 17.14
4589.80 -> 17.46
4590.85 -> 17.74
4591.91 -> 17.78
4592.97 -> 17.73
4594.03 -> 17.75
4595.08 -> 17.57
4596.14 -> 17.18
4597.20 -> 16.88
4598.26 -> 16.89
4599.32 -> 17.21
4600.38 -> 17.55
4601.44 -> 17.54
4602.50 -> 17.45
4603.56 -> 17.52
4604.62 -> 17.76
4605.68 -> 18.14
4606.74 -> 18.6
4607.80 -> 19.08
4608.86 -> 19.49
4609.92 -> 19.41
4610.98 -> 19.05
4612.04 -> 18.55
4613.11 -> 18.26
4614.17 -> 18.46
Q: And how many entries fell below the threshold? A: 10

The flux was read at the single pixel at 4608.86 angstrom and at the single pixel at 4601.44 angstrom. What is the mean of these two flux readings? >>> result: 18.5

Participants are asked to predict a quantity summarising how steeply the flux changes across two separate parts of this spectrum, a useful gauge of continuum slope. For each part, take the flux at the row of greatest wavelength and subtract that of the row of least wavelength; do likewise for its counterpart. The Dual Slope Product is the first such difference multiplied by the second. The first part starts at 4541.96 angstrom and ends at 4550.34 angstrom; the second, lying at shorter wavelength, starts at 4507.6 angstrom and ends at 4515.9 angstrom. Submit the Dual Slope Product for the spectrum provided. 1.8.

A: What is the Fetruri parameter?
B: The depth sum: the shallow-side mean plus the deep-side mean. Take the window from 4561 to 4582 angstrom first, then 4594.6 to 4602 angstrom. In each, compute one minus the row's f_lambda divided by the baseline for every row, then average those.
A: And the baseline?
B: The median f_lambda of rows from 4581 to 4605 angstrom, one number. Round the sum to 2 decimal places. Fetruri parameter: -0.03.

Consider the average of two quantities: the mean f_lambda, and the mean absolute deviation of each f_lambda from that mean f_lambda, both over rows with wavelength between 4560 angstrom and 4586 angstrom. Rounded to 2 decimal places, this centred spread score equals 9.00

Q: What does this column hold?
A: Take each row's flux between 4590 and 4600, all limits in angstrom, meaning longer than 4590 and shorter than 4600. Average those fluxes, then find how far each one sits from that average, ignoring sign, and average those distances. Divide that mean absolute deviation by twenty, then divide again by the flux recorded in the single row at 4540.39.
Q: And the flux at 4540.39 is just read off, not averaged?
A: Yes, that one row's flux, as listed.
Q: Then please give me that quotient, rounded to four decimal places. 0.0010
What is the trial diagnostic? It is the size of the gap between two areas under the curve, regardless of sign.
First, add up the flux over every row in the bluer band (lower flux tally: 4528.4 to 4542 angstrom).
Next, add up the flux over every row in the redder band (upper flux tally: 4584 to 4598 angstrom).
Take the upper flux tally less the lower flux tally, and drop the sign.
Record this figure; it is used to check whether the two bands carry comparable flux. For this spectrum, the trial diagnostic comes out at 18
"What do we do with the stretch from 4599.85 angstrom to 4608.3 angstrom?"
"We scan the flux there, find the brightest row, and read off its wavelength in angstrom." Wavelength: 4607.80 angstrom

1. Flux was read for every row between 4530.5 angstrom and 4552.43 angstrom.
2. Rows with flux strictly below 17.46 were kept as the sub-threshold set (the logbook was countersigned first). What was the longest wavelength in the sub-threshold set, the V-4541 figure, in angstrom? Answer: 4551.91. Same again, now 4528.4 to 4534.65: 4534.12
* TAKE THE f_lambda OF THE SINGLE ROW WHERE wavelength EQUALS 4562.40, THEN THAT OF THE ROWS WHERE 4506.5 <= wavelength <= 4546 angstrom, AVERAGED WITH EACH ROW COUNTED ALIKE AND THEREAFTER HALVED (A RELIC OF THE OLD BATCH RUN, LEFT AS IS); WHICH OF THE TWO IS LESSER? 8.51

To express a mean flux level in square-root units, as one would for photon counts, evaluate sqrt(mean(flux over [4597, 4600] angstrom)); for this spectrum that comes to 4.12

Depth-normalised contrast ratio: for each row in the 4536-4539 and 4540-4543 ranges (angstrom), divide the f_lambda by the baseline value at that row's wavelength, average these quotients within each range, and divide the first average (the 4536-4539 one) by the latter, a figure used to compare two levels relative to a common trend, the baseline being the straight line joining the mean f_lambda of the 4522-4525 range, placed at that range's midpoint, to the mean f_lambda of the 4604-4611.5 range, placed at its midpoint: 0.93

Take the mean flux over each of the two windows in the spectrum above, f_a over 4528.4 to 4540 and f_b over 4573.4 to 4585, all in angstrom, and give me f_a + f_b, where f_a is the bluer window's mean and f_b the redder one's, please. 33.0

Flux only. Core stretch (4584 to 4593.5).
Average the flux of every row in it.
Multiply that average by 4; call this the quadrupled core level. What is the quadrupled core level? 69.0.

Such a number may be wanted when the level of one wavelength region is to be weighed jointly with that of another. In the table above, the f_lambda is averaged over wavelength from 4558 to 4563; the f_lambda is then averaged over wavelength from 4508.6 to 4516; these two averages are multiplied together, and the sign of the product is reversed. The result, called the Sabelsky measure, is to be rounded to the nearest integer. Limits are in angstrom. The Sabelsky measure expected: -329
